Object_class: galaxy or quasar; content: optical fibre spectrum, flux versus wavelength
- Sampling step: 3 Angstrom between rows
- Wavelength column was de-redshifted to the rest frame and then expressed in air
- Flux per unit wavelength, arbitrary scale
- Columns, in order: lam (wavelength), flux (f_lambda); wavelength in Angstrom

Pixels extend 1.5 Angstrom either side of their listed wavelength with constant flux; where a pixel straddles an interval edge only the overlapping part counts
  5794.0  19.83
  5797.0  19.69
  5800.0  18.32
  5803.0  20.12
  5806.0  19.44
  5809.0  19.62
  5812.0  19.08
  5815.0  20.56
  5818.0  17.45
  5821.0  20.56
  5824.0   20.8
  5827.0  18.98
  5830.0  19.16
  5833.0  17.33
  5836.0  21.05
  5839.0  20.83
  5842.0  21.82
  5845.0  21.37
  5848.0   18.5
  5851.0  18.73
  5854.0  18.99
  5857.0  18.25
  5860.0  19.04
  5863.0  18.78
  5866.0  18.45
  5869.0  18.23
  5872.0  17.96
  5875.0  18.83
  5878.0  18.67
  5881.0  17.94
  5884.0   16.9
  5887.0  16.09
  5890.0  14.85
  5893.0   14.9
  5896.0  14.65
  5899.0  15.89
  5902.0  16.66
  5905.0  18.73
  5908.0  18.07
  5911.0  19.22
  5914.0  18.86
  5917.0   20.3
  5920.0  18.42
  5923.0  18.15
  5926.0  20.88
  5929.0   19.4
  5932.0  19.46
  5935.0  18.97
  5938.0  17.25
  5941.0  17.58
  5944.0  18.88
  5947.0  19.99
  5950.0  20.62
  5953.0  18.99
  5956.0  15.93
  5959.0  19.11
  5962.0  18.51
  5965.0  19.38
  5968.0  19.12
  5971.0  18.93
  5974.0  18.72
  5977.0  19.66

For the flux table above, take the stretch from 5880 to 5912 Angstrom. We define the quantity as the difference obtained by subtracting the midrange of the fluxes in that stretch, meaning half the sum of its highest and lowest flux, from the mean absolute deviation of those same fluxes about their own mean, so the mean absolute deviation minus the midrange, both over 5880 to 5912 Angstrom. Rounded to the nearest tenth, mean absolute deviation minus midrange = -15.6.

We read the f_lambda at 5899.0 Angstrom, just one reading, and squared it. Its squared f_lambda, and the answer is 252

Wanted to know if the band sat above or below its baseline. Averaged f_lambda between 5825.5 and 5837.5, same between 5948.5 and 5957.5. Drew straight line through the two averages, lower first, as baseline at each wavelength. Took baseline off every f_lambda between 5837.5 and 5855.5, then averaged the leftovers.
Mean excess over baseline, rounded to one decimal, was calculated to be 1.0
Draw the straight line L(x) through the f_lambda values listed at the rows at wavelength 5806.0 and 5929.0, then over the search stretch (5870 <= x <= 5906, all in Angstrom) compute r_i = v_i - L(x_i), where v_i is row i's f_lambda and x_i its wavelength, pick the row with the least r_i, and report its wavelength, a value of 5896.0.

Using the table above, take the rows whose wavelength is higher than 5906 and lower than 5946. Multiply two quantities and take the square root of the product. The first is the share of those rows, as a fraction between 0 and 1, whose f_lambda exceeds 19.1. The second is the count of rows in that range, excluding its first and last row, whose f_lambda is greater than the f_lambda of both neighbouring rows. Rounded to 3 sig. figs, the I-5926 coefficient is 1.24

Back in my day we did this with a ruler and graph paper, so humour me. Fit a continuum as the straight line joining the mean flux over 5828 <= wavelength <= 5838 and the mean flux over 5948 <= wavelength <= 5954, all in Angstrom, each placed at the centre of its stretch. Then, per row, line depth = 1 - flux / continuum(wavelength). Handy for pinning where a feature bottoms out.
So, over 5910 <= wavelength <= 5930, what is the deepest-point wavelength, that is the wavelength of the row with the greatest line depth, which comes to 5923.0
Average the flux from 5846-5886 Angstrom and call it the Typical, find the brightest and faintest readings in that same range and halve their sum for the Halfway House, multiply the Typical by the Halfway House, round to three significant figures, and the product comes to 331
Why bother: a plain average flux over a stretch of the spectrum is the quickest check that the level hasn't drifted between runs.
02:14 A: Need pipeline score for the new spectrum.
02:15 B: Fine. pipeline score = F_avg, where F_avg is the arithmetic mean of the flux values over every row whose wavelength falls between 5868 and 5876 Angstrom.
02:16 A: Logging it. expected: 18.3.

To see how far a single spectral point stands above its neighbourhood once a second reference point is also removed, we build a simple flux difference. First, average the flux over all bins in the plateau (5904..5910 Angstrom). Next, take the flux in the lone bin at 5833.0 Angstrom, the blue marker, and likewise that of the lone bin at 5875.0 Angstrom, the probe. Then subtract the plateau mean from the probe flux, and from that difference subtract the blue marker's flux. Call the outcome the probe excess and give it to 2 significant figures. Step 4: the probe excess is -17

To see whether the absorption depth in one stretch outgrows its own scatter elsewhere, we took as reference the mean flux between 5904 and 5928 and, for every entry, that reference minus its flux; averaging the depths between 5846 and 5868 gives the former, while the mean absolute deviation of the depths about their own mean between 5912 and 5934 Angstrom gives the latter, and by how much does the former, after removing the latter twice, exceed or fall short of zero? -1.1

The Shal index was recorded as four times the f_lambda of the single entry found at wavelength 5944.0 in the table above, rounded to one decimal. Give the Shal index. 75.5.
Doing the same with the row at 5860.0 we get 76.2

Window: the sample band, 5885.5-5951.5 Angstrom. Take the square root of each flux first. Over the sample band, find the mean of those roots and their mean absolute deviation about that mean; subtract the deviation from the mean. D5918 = 4.06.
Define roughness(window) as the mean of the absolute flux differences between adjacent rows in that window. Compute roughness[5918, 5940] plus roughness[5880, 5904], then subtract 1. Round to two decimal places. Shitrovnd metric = 0.90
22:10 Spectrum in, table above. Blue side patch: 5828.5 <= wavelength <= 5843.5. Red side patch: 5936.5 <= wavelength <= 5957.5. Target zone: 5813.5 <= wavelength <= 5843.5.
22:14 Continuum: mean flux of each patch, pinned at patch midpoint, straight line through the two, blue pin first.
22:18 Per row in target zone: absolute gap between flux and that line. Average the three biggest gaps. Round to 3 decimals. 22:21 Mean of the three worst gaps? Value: 2.487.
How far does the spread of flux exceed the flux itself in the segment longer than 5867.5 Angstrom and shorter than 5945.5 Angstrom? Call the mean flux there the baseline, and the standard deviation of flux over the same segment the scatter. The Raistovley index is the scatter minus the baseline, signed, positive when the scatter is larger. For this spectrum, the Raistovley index -16.3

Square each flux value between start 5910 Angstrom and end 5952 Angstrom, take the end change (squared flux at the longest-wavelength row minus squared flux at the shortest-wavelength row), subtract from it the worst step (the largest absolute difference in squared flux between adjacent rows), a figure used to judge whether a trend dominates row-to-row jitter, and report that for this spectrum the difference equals -51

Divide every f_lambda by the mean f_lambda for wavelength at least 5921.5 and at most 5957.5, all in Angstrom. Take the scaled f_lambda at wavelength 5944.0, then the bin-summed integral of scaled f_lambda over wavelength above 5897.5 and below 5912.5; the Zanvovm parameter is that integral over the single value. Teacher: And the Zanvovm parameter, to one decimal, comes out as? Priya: 14.1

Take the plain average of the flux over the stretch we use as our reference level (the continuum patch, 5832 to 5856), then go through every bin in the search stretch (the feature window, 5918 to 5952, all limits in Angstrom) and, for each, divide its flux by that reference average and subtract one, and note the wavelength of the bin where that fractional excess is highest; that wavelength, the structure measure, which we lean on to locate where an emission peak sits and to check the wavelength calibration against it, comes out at 5926.0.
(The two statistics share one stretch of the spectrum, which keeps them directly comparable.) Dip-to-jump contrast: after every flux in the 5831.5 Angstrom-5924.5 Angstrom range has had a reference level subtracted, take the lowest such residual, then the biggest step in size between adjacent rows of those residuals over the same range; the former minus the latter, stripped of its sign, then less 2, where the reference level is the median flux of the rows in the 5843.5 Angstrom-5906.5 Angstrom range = 5.3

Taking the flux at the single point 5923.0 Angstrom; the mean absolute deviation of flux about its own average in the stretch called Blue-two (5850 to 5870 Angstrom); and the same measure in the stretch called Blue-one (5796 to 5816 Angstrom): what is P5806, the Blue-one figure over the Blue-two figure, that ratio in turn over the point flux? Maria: 0.10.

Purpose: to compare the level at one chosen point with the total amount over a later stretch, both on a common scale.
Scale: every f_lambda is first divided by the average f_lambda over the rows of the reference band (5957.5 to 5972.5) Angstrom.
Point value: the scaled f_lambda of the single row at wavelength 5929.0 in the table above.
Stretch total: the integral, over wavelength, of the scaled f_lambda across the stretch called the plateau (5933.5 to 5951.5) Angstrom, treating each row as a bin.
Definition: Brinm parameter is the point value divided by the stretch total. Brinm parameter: 0.057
